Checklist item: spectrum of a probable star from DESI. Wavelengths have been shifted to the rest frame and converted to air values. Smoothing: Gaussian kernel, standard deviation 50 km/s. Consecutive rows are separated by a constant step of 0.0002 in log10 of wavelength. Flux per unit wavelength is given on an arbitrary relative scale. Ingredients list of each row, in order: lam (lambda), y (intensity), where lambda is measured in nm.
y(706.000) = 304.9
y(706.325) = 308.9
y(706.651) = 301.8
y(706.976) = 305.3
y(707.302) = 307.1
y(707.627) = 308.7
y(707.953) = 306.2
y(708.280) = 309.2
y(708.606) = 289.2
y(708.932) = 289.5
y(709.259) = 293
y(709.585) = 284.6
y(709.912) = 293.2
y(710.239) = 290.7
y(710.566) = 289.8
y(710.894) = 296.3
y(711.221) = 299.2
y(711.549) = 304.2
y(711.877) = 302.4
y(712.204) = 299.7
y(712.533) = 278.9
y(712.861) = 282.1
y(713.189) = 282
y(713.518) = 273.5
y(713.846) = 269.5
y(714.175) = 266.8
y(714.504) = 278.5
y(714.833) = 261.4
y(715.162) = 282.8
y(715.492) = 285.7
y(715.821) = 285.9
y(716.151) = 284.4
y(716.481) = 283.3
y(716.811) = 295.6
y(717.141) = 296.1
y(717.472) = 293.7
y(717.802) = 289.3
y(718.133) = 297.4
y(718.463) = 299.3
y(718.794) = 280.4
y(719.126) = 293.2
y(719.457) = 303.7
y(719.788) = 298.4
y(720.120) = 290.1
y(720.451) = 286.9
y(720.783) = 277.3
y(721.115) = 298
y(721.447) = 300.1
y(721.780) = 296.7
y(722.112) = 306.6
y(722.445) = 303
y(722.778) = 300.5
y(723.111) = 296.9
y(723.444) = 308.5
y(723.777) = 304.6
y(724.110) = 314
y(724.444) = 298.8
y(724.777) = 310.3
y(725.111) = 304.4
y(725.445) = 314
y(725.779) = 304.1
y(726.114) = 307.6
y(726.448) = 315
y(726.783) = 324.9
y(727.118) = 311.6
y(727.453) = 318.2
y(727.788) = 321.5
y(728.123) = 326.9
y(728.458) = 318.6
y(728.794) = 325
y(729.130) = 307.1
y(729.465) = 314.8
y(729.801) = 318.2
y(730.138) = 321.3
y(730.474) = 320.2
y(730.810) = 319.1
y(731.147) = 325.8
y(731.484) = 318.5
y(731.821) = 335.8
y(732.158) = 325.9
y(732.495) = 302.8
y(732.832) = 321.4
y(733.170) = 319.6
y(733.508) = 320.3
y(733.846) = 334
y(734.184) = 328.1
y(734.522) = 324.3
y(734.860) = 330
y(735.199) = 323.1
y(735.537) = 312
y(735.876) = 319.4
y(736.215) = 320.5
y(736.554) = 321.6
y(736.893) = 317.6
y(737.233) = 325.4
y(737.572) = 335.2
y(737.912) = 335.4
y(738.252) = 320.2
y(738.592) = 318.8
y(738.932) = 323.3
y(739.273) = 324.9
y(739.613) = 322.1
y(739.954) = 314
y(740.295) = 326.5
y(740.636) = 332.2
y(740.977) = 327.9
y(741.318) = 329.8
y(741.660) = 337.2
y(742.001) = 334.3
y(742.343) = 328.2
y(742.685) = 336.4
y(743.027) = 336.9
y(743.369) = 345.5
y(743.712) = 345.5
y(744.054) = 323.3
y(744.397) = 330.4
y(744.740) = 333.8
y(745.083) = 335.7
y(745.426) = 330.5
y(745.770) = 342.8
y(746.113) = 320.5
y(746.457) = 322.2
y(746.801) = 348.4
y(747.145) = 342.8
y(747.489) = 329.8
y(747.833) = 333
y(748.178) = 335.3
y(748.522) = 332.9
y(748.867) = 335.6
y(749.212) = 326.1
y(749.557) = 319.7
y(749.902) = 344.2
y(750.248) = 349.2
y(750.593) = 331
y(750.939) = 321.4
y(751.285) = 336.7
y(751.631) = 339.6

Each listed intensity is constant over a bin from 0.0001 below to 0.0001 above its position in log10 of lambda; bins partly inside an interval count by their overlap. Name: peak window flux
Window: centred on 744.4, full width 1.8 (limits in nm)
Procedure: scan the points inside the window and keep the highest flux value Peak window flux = 345.5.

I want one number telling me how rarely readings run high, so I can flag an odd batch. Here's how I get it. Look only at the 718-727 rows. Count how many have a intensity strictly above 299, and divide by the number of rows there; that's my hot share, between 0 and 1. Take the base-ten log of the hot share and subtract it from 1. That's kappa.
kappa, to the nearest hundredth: 1.23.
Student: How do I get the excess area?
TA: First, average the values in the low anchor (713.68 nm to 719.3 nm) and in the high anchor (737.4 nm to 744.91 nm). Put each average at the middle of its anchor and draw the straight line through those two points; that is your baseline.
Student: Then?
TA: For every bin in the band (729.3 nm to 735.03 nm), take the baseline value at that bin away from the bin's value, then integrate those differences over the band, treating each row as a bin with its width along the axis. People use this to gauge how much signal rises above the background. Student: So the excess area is 50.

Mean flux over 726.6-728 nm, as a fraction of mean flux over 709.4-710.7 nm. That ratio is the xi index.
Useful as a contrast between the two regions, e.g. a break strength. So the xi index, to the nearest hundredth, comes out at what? 1.10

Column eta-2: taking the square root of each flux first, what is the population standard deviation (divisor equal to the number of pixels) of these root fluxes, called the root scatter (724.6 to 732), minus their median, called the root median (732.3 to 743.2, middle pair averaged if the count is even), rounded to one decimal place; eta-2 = -17.8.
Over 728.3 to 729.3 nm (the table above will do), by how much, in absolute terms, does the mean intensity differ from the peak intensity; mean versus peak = 8.1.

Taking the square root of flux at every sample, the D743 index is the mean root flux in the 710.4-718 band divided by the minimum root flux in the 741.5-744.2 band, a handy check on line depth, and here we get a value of 0.941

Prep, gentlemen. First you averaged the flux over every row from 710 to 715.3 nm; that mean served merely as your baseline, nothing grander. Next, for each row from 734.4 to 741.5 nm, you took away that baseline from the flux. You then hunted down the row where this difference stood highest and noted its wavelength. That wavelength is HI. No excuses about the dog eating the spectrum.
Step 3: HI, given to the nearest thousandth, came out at 737.912 nm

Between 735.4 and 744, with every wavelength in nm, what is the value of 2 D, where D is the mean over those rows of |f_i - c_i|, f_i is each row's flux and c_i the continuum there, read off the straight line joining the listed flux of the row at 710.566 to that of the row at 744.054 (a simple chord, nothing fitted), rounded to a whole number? 19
